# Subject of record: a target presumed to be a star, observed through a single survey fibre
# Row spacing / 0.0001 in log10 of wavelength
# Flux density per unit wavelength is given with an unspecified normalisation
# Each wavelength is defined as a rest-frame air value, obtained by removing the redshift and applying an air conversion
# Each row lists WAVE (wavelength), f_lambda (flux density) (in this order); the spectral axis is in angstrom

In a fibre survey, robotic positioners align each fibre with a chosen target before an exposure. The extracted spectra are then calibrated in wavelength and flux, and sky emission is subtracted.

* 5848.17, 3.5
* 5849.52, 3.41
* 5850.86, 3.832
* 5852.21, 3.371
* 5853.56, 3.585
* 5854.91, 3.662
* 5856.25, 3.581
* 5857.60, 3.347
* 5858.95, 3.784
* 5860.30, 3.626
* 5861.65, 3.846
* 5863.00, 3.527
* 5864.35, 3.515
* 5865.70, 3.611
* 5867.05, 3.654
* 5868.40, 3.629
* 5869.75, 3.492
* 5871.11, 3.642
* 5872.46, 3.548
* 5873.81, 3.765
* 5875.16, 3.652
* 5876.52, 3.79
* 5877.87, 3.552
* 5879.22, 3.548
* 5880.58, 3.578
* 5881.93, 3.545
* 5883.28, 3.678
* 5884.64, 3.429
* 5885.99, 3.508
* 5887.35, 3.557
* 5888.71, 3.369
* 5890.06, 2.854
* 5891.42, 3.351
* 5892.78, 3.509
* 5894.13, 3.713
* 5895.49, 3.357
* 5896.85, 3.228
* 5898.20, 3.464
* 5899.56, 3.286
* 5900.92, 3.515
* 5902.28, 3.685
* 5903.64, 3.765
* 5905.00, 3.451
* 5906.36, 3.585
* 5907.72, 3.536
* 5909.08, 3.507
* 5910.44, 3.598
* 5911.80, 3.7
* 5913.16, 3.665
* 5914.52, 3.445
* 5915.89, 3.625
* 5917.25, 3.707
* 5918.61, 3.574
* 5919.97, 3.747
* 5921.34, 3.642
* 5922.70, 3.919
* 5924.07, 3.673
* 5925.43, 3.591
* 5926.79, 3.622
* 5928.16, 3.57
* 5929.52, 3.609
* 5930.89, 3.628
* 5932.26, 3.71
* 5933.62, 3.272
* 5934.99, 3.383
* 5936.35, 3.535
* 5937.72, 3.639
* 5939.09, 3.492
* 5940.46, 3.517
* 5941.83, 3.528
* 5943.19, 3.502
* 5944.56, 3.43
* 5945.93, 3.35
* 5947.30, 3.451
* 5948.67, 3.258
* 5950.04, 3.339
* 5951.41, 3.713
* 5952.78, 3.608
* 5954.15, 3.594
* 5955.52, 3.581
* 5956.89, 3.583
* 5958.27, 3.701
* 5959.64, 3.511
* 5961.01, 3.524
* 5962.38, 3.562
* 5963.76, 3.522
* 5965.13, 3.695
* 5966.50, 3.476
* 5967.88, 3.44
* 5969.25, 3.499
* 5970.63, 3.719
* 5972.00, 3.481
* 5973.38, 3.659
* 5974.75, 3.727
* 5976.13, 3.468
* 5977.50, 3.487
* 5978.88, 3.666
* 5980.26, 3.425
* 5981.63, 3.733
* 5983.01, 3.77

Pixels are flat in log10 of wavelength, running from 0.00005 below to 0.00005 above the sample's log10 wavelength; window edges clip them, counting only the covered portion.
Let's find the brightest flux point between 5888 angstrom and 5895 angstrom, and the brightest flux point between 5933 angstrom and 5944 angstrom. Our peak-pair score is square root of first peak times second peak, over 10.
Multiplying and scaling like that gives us 0.368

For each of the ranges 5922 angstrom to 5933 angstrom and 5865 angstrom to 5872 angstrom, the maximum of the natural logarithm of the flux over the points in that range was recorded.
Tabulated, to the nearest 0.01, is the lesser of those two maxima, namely 1.30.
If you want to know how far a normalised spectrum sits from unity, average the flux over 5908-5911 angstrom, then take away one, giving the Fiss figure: 2.55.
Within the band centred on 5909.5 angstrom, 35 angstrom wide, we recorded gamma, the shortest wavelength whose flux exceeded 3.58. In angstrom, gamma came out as 5894.13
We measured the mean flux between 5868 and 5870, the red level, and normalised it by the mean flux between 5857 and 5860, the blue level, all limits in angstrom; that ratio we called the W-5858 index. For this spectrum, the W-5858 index 1.00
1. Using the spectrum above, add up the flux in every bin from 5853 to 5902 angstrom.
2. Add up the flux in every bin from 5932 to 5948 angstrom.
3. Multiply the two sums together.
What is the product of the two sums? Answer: 5322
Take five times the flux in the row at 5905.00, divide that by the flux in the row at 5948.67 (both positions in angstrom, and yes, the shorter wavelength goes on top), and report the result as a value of 5.30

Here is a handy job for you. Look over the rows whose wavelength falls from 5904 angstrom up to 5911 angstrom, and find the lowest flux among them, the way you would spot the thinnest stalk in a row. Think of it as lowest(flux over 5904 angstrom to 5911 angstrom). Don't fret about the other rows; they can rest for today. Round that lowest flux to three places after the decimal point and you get 3.451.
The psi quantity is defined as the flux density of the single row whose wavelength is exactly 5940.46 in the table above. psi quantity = 3.517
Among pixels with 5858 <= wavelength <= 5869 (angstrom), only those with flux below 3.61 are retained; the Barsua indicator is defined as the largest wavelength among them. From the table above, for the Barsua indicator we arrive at 5864.35 angstrom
